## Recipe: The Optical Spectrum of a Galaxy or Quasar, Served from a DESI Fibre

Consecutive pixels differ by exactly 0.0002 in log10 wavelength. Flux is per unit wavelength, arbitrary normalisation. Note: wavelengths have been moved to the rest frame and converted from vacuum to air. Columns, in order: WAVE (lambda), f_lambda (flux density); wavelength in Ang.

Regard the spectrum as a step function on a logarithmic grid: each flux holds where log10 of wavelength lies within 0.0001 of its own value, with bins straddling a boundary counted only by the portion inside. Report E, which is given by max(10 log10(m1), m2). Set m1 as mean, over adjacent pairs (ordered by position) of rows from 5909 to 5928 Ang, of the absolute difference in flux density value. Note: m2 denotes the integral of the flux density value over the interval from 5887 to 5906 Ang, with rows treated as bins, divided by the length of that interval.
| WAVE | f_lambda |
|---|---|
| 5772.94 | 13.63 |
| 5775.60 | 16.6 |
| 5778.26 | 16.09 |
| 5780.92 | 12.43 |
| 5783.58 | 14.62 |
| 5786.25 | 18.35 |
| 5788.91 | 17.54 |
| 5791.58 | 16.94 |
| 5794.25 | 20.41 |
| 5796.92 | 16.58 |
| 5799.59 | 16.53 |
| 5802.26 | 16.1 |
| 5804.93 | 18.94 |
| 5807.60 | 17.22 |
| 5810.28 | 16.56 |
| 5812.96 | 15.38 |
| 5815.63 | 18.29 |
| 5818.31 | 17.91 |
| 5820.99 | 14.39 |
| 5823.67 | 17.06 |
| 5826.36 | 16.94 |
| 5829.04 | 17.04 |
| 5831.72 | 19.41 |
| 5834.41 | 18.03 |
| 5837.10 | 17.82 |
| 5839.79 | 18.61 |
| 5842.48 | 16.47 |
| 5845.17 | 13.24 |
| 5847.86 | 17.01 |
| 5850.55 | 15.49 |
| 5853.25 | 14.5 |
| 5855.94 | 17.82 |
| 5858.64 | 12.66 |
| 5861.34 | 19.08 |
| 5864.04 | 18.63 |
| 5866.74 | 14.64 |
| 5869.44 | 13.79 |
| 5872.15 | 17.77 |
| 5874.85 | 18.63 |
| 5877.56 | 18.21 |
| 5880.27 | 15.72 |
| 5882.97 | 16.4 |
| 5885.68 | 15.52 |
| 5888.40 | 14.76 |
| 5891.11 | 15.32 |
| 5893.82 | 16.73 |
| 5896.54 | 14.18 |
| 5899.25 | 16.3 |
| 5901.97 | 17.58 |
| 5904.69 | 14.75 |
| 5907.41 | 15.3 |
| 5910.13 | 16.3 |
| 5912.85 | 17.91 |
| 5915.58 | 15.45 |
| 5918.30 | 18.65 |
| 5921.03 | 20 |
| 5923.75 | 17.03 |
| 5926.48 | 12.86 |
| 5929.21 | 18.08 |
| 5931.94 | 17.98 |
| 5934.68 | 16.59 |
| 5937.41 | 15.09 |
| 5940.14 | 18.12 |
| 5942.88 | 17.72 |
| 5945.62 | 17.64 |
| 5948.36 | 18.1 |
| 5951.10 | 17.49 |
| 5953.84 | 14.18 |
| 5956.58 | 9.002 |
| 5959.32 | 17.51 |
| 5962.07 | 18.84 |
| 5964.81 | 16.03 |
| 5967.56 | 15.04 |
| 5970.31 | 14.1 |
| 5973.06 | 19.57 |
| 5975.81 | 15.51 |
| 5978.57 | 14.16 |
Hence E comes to 15.7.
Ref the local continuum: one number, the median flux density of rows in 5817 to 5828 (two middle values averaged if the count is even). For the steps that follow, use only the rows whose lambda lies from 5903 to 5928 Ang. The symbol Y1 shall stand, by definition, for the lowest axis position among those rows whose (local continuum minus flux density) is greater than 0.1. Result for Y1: 5904.69 Ang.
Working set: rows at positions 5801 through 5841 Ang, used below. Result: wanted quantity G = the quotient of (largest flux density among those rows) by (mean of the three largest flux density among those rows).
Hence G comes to 1.022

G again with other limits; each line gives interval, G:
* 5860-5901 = 1.016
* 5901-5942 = 1.057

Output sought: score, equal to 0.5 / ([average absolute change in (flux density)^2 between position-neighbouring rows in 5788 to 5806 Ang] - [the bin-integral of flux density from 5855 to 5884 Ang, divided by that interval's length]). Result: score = 0.0098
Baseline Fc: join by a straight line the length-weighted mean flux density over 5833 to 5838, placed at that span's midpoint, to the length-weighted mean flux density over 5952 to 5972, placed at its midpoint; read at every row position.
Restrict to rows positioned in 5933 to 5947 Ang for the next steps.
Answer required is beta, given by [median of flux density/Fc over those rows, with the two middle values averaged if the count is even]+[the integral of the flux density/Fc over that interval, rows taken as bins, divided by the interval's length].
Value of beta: 2.2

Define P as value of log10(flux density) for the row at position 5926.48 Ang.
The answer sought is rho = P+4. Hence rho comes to 5.11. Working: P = 1.11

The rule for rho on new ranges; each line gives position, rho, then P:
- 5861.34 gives 5.28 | 1.28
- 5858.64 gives 5.10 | 1.10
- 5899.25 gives 5.21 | 1.21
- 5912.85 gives 5.25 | 1.25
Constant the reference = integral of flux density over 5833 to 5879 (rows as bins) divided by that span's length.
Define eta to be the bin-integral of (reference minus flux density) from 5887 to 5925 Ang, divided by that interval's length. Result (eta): 0.16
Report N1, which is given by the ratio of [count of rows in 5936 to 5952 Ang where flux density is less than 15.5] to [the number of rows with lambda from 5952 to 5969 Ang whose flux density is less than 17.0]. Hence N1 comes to 0.25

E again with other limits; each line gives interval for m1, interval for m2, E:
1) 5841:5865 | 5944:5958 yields 15.3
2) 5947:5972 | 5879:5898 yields 15.5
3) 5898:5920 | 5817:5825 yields 16.4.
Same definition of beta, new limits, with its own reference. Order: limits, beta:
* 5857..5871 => 1.8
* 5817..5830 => 1.9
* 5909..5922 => 2.2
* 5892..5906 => 2.0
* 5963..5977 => 2.1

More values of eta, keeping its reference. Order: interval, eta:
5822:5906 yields 0.17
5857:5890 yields 0.29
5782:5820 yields -0.57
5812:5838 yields -0.63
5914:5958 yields 0.11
